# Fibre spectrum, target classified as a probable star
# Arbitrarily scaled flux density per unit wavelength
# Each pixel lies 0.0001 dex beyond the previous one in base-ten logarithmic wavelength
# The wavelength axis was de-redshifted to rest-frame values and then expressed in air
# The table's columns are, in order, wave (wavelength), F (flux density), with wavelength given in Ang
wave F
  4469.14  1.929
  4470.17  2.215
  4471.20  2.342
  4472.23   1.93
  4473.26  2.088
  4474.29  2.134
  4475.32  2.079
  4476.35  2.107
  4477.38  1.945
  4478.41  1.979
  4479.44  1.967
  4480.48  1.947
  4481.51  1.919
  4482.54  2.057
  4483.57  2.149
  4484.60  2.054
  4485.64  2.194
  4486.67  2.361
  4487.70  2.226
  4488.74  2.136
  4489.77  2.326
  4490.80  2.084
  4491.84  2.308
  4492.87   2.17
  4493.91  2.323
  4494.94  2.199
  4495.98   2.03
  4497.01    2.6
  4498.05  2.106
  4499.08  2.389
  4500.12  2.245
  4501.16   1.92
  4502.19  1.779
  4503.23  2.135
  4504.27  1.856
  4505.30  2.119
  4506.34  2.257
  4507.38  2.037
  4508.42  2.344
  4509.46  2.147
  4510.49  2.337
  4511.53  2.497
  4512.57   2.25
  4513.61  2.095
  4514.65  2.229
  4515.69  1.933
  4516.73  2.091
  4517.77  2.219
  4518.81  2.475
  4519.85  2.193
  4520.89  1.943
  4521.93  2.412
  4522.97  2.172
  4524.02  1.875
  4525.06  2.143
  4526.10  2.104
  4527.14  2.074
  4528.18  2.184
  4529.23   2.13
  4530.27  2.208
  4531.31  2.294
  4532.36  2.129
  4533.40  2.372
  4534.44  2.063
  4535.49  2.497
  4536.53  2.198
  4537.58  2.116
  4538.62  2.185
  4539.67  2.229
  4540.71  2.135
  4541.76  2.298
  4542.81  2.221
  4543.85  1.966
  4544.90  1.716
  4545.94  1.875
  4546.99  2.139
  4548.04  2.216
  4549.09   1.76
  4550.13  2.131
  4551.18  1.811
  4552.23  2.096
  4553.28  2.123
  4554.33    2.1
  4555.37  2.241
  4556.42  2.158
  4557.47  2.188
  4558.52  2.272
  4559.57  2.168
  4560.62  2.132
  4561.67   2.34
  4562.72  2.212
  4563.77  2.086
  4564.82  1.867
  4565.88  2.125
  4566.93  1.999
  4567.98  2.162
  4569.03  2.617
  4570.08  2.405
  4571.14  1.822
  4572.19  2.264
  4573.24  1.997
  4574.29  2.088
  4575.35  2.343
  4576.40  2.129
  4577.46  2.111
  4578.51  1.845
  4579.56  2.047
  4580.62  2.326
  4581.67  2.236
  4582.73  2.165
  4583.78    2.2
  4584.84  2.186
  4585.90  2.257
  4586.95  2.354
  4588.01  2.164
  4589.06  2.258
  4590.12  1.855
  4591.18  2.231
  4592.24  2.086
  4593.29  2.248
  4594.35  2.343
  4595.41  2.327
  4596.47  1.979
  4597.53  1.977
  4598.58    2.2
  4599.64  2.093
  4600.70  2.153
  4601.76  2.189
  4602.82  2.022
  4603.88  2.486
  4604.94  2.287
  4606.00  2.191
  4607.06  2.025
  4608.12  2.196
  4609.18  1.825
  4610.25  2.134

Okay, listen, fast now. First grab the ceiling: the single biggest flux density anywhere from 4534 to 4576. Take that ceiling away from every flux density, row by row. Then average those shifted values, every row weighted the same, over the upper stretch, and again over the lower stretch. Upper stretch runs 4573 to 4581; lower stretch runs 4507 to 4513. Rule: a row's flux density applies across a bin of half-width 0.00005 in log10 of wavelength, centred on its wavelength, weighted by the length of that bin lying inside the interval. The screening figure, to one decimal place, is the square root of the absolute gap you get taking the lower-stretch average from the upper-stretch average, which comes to 0.4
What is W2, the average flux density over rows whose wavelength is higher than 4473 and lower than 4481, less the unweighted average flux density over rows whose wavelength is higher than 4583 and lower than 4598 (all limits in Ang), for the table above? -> -0.15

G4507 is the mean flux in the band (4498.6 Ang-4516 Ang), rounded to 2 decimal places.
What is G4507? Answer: 2.15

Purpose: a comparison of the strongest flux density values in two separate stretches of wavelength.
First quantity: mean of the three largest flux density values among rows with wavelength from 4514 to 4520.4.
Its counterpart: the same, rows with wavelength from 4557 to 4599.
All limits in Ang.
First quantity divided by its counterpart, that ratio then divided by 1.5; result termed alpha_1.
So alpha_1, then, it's 0.63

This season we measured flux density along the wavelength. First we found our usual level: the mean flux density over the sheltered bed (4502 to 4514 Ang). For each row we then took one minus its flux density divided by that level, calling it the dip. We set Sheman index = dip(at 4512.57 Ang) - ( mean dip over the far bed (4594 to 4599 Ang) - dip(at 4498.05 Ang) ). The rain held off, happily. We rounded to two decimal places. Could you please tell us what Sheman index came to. -0.02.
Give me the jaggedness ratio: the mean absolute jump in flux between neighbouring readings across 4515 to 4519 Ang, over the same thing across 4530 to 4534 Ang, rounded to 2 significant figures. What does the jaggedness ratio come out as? 1.1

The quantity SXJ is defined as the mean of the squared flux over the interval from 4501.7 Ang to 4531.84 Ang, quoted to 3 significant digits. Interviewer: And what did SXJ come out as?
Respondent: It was 4.68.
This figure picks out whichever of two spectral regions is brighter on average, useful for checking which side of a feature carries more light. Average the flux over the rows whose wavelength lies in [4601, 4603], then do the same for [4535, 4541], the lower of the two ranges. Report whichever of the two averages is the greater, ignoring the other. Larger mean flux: 2.23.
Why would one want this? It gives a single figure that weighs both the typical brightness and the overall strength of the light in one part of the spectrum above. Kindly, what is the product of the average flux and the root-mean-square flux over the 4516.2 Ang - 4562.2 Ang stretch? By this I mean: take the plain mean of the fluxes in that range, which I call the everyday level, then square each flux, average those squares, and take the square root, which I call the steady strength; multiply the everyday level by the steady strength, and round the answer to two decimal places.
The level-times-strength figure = 4.62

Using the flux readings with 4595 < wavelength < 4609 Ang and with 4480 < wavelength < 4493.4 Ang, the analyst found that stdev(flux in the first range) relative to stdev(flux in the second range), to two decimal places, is 1.08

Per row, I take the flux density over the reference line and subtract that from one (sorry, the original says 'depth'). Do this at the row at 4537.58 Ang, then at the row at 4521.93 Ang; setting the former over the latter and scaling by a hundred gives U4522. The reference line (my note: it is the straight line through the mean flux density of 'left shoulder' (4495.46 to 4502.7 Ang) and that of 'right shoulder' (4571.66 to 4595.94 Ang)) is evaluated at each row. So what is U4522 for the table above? -19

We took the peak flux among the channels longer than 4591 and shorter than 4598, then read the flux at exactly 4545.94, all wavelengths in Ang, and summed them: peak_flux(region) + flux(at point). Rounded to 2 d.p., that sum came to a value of 4.22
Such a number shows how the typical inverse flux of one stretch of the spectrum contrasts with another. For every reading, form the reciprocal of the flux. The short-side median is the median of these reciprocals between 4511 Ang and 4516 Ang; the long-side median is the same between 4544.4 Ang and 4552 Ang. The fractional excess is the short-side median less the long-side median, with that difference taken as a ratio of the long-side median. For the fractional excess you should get -0.16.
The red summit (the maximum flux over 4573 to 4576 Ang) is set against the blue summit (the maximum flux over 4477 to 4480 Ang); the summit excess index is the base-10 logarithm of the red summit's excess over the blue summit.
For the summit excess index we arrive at -0.44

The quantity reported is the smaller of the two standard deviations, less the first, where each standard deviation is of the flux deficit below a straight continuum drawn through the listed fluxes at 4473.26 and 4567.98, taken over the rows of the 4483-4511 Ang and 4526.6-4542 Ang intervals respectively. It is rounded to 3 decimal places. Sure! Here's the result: -0.059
